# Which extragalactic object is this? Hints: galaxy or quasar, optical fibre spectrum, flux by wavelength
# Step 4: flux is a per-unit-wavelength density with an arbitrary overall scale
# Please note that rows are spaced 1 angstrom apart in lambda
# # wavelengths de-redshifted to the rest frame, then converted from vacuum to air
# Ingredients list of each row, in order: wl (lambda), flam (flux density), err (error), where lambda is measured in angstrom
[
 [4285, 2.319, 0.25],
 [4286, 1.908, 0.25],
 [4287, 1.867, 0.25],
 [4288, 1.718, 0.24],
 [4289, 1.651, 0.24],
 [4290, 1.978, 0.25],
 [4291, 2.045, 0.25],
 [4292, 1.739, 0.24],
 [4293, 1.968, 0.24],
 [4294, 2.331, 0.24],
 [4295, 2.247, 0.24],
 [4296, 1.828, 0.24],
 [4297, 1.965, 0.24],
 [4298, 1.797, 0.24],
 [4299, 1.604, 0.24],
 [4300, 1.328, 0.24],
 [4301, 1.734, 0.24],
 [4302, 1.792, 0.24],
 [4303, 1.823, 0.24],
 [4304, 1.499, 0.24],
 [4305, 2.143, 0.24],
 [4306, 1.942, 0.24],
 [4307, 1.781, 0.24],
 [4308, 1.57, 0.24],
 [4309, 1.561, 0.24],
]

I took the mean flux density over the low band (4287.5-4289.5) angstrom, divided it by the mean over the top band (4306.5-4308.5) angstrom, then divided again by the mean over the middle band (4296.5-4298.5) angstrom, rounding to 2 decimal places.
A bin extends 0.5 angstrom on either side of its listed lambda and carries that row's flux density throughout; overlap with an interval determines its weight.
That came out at 0.53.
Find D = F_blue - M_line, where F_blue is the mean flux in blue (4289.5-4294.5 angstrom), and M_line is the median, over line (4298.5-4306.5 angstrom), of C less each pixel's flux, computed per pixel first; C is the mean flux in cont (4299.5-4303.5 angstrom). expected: 2.11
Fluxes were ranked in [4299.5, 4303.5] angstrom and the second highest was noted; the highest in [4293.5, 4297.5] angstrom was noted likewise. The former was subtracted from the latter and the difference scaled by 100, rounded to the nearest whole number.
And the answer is 54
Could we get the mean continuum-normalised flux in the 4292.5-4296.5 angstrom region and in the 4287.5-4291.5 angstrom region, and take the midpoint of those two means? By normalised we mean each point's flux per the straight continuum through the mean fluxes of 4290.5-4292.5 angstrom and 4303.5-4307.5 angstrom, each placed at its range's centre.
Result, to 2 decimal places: 1.04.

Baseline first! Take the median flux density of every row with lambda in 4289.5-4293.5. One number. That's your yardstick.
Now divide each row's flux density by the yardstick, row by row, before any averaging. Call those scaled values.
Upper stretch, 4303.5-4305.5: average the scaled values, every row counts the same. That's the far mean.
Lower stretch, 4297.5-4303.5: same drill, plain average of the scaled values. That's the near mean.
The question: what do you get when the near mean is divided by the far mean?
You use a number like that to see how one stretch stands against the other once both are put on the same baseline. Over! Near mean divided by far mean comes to 0.92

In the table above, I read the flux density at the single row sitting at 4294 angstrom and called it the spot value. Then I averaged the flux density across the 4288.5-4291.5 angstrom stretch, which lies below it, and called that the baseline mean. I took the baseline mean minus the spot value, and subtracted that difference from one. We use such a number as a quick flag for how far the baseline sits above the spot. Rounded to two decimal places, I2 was 1.44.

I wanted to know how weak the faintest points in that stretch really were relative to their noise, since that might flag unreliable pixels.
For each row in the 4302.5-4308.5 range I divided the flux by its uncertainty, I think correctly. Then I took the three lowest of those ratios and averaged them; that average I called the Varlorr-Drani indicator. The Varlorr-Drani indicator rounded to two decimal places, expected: 6.74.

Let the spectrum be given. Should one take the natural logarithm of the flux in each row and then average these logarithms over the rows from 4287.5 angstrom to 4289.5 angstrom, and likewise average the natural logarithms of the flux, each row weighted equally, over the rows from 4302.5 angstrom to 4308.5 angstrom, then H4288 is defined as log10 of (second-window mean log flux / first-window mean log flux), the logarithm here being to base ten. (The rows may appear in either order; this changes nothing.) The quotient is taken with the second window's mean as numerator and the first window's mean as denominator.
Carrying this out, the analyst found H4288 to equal 0.04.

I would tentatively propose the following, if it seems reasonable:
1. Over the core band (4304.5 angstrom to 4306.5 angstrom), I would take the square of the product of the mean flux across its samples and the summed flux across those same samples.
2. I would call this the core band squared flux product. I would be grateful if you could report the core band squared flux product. 70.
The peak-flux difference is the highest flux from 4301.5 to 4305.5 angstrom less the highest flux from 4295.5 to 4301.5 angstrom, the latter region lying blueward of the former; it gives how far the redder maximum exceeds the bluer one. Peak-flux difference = 0.2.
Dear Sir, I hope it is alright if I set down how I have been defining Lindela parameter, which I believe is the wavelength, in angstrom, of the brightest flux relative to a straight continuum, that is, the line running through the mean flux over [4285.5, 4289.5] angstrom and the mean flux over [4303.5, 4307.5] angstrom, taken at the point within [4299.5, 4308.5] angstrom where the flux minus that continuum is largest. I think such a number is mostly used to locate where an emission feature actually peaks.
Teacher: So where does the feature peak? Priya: 4305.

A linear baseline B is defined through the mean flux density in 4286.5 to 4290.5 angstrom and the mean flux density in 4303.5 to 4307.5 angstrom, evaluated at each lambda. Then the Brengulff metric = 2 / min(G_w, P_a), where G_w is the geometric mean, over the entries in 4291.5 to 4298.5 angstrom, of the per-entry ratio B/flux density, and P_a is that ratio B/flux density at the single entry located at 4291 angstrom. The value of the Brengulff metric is 2.26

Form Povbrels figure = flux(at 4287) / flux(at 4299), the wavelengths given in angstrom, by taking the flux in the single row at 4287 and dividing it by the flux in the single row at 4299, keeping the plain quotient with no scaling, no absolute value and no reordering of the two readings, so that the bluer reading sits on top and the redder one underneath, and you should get 1.16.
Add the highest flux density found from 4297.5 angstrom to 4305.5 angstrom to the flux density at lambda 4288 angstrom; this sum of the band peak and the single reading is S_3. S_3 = 3.86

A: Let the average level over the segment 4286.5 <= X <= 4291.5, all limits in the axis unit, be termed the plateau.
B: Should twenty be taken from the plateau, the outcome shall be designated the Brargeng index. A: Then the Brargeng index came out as -18.1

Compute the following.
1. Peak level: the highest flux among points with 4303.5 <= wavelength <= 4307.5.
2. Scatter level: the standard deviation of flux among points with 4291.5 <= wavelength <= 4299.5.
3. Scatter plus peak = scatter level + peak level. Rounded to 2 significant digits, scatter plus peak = 2.4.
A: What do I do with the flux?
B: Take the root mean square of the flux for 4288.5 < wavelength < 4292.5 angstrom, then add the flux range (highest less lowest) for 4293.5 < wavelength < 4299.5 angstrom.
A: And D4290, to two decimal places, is 2.59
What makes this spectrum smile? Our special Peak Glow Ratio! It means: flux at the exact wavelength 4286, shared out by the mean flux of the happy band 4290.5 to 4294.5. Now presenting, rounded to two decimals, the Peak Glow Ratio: 0.94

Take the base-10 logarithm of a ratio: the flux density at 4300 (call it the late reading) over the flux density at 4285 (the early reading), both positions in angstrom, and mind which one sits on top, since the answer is -0.24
